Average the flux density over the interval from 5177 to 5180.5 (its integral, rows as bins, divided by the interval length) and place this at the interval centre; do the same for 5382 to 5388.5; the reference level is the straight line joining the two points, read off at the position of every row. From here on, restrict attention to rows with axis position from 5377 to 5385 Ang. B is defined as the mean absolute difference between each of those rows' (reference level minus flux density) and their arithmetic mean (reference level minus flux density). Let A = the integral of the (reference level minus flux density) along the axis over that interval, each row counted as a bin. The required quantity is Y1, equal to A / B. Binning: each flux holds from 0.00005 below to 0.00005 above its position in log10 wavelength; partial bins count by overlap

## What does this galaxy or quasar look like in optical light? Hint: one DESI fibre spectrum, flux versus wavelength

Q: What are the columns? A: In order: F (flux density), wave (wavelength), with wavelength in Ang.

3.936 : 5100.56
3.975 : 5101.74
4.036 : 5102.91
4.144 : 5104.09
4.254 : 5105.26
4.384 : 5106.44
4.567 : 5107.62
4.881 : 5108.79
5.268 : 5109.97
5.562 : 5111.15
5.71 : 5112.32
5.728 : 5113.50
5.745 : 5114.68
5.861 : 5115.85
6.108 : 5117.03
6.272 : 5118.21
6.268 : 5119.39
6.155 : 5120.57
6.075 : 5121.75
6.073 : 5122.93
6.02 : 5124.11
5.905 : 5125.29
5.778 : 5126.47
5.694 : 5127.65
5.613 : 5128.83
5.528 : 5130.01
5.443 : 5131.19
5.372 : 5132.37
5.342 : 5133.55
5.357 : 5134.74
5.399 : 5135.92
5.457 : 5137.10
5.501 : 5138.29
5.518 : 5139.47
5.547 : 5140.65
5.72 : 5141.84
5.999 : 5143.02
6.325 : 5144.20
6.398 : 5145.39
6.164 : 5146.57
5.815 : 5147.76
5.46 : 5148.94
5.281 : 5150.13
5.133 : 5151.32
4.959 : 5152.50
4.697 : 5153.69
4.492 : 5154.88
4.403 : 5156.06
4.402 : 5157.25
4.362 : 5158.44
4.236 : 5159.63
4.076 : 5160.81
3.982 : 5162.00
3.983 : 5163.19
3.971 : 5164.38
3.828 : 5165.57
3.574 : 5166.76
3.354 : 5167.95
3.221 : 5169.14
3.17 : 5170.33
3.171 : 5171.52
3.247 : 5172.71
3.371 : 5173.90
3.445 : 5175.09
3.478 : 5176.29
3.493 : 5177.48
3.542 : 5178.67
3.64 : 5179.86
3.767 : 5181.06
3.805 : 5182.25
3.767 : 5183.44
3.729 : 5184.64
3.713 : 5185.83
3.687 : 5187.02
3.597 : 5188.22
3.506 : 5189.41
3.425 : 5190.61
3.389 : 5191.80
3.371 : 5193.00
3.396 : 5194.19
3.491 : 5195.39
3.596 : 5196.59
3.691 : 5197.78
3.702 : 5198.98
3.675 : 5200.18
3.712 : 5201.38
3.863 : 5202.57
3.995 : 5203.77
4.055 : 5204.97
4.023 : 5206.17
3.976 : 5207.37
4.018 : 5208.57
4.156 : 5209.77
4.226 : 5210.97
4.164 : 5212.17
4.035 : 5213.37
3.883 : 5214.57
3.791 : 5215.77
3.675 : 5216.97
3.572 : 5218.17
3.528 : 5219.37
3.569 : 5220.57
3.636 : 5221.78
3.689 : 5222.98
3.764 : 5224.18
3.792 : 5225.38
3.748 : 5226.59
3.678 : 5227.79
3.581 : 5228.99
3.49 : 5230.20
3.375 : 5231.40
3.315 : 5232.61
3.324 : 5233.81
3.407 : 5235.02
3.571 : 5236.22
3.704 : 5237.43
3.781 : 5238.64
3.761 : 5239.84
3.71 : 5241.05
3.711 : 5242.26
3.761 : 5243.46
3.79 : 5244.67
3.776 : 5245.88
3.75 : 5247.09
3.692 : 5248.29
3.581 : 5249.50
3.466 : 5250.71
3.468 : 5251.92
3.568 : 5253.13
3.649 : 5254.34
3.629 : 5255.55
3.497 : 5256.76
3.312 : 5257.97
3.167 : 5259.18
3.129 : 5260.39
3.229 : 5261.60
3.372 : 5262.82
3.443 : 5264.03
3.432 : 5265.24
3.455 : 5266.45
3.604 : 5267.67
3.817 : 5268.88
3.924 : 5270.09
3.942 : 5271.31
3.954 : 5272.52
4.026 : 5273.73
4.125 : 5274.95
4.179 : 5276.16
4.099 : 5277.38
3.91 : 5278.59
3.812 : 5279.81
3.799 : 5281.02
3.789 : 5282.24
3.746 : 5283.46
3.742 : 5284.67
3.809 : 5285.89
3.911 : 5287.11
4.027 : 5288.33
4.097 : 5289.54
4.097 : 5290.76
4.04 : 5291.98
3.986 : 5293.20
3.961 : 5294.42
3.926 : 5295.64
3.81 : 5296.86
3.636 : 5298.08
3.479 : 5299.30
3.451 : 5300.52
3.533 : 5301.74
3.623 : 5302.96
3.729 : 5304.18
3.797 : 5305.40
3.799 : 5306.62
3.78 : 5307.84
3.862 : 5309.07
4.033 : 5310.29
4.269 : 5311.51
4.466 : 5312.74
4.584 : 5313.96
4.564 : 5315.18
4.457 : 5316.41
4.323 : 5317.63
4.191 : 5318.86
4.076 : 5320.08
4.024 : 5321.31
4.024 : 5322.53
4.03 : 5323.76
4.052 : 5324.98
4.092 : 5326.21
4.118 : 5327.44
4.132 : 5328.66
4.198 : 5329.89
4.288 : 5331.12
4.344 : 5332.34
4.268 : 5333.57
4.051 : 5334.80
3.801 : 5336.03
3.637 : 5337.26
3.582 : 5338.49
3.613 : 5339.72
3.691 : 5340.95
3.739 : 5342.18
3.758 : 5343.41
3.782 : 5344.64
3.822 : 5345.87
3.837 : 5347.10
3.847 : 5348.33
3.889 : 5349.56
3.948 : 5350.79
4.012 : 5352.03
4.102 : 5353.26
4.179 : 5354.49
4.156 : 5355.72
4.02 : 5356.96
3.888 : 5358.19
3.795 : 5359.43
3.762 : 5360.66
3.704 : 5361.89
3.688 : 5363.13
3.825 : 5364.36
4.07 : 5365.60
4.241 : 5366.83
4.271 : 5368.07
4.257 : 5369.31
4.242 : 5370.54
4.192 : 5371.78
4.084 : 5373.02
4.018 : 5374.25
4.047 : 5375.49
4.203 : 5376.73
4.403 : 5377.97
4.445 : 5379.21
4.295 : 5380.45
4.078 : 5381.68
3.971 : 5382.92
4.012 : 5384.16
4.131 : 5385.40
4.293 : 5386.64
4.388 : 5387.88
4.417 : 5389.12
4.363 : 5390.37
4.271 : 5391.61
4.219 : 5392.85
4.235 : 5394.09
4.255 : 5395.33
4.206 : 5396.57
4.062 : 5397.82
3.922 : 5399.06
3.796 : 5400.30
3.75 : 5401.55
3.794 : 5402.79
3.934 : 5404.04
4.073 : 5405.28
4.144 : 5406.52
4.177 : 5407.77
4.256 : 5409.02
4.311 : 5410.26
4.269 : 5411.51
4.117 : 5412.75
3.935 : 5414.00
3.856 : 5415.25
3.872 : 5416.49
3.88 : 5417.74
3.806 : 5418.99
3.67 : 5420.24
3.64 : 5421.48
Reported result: -2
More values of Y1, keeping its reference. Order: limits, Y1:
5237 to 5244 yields 0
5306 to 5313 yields -2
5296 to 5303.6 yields 23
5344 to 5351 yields 36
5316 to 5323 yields -10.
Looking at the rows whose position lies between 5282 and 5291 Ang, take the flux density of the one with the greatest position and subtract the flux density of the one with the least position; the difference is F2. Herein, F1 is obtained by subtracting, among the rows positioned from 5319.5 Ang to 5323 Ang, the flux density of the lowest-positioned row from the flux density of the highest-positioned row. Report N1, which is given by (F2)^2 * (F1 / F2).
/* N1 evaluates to -0.02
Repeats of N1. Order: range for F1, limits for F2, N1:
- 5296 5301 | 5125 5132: 0.17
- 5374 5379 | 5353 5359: -0.08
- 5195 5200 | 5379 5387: -0.03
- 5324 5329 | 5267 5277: 0.05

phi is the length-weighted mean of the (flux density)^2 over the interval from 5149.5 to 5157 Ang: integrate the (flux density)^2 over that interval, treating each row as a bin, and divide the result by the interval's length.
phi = 23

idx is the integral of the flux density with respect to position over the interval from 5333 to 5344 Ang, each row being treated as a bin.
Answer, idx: 42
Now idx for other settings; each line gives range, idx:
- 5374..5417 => 178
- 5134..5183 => 221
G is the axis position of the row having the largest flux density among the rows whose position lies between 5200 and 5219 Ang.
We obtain 5210.97 Ang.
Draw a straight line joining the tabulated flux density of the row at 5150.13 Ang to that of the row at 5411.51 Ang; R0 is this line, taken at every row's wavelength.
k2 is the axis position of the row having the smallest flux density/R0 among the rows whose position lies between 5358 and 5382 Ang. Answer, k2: 5363.13 Ang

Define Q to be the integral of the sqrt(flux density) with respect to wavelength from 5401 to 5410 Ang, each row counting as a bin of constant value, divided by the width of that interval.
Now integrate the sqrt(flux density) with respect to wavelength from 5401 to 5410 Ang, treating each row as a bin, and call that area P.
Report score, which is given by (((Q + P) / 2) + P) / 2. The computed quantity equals 14.1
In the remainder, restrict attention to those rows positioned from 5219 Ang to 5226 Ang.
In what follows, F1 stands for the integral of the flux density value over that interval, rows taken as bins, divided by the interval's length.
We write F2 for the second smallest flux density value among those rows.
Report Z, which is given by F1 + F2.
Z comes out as 7.2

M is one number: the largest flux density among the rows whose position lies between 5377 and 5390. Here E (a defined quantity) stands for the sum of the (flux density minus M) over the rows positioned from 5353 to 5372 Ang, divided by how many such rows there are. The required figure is -0.42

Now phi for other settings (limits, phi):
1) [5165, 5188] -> 12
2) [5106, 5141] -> 32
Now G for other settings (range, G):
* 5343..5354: 5353.26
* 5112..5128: 5118.21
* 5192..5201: 5198.98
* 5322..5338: 5332.34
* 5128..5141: 5128.83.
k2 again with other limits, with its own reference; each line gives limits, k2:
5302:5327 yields 5302.96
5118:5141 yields 5133.55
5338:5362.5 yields 5338.49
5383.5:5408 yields 5401.55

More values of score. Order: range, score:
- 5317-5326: 14.2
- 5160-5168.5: 13.0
